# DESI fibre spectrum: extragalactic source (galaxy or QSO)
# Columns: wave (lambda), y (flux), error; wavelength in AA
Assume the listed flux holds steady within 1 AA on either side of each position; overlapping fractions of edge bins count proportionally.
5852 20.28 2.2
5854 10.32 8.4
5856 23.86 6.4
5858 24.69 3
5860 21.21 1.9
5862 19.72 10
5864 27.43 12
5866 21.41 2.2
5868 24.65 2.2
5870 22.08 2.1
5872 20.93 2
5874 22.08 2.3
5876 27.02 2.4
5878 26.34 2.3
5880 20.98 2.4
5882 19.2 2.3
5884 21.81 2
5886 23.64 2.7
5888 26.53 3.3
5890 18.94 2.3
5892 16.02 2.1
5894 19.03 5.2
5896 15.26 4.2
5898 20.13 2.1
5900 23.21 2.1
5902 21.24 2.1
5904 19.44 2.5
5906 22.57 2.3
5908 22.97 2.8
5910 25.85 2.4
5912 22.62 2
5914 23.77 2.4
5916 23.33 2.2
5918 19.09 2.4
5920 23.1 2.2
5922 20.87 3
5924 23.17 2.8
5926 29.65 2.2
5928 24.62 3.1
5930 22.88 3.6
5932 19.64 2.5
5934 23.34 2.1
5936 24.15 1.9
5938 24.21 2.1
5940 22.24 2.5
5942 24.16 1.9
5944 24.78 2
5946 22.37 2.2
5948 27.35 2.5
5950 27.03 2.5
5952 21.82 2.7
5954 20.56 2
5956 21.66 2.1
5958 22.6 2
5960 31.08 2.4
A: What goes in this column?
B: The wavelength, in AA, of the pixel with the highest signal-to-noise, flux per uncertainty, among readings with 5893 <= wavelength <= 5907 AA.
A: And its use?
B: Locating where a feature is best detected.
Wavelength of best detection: 5900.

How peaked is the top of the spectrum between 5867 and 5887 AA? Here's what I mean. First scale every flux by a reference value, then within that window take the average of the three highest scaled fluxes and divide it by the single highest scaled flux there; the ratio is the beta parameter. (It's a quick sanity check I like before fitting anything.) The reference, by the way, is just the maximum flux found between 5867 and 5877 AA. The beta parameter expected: 0.96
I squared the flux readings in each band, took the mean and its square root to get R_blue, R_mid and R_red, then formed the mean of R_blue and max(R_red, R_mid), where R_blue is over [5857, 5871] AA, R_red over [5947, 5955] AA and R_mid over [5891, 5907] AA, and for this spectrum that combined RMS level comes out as 23.8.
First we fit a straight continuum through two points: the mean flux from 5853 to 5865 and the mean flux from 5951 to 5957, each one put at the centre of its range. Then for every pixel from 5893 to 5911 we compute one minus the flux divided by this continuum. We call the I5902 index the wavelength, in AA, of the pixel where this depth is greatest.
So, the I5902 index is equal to 5896 AA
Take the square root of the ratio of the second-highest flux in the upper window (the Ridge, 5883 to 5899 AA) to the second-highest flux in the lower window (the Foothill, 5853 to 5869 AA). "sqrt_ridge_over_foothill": 0.98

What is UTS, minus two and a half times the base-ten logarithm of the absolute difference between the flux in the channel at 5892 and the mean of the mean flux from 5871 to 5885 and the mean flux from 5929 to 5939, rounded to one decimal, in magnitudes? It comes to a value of -2.1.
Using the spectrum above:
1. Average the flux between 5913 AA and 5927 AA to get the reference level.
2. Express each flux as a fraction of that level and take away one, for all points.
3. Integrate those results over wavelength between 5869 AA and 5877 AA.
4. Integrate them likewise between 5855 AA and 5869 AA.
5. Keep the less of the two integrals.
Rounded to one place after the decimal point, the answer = -0.1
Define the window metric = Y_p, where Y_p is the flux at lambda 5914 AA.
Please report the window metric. 23.77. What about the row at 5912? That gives 22.62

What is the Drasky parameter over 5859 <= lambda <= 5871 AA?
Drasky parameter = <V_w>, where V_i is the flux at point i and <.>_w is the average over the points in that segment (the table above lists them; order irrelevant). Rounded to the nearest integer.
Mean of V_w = 23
